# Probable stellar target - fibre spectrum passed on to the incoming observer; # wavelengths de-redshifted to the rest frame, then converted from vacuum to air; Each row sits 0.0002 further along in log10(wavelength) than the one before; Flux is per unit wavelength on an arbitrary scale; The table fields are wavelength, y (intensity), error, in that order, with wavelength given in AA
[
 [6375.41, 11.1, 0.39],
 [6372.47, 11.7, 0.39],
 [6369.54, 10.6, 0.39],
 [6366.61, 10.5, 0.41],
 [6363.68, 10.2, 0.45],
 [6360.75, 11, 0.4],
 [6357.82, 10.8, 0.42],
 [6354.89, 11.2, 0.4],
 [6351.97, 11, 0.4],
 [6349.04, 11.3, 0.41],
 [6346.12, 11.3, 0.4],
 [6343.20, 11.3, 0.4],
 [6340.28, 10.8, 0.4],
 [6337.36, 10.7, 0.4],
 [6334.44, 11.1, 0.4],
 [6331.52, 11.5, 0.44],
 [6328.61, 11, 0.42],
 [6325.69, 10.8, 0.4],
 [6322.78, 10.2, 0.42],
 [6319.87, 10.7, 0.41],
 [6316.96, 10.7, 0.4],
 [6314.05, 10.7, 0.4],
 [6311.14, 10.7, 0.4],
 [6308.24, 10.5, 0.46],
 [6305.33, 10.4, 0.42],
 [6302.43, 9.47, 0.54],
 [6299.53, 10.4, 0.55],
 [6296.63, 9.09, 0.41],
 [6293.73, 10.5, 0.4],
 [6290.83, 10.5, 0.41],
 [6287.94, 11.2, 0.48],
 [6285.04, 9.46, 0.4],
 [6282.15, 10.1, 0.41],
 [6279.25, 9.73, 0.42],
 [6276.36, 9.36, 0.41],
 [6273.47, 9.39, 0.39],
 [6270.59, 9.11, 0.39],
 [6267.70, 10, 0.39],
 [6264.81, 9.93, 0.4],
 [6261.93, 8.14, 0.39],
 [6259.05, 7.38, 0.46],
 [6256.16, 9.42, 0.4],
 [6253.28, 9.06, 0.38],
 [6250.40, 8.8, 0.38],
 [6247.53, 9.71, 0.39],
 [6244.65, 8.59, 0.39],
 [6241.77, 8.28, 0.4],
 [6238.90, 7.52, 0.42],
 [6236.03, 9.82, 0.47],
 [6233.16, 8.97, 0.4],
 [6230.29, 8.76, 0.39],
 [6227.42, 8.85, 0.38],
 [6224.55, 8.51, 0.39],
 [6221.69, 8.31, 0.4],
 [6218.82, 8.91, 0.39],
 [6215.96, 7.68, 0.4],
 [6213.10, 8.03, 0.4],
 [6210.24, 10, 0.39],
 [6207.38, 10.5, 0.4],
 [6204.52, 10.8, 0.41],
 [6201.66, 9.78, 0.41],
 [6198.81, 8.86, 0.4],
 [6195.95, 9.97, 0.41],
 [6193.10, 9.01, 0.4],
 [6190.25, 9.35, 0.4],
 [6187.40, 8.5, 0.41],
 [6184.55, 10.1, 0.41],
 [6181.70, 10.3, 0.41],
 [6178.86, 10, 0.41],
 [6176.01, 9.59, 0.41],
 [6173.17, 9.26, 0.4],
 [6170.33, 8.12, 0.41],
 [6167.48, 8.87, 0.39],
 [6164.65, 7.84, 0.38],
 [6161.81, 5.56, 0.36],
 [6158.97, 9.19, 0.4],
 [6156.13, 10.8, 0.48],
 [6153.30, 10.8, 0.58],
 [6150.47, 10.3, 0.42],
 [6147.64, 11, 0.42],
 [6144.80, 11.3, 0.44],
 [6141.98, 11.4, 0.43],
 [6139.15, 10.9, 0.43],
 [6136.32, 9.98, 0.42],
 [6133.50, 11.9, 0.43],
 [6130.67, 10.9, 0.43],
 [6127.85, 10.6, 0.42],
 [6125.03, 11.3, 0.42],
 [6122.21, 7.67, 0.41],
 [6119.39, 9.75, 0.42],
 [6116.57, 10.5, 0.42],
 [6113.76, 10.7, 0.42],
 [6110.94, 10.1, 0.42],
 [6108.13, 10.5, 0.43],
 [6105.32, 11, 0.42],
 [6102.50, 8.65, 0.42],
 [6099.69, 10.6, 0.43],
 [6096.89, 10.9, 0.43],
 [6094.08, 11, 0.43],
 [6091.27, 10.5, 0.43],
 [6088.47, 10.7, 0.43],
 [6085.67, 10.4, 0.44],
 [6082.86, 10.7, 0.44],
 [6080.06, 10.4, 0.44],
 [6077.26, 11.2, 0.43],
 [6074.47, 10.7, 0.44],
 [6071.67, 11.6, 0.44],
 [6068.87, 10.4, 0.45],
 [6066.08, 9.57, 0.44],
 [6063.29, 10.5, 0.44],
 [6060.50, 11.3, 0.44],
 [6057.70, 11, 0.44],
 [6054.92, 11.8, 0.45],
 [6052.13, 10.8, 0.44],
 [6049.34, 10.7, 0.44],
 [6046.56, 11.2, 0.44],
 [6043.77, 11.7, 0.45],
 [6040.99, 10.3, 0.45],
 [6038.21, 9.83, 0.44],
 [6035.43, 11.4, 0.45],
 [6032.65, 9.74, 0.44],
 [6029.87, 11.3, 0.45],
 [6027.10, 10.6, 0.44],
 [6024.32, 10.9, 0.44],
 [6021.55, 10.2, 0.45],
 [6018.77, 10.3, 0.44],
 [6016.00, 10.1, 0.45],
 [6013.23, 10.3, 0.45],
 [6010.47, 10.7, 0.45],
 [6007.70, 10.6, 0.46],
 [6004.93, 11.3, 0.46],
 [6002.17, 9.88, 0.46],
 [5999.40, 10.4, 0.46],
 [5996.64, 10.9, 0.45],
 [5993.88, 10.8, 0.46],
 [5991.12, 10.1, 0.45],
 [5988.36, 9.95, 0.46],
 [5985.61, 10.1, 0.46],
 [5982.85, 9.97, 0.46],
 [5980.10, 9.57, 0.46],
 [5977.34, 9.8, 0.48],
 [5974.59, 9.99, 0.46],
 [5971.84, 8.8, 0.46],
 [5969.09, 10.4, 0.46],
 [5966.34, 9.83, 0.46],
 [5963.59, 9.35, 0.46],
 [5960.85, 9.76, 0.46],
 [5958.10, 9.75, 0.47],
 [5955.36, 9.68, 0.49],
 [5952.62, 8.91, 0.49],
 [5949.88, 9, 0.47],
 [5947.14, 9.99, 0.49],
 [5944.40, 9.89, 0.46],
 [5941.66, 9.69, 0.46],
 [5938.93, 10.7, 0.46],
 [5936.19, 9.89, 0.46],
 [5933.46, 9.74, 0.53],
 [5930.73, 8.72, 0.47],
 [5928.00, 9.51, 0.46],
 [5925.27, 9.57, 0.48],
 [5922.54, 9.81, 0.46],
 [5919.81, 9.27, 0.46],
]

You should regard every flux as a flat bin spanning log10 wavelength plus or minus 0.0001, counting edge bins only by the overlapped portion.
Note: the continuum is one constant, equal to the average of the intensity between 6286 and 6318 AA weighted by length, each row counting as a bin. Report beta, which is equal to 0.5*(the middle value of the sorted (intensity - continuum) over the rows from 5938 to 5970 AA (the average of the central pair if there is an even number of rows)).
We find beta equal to -0.3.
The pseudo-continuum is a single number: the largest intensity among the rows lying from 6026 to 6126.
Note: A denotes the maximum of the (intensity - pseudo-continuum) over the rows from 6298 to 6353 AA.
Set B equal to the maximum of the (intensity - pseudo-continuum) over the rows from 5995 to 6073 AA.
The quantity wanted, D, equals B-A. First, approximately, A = -0.3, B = 0.000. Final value 0.3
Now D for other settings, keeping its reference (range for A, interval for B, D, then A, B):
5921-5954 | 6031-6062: 1.1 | -1.1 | 0.000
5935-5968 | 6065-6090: 0.9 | -1.1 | -0.200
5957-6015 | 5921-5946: -0.6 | -0.5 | -1.100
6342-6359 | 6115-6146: 0.6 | -0.5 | 0.100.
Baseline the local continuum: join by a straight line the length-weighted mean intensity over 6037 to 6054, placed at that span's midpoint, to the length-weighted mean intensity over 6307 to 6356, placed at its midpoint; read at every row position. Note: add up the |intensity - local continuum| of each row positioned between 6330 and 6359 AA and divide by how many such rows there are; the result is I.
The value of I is 0.3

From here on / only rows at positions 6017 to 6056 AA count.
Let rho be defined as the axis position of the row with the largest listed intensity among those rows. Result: 6054.92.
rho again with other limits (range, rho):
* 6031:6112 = 6054.92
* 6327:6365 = 6331.52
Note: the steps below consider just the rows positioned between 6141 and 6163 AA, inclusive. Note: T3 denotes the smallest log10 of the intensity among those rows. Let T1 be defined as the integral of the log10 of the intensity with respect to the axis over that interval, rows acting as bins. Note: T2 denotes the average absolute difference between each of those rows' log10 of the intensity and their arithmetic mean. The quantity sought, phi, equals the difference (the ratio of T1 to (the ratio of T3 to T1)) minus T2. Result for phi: 641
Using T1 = 21.9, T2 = 0.069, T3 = 0.75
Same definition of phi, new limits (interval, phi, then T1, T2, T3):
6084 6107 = 586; 23.4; 0.021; 0.94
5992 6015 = 558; 23.6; 0.013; 0.99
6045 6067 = 530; 22.8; 0.019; 0.98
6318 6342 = 612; 24.8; 0.010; 1.01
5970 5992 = 503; 21.8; 0.014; 0.94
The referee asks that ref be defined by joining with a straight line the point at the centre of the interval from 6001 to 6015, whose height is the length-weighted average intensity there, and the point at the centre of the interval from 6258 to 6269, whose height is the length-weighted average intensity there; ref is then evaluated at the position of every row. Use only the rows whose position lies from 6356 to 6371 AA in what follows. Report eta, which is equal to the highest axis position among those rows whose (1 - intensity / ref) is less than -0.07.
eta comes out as 6369.54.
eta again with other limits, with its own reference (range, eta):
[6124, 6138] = 6133.50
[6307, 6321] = 6319.87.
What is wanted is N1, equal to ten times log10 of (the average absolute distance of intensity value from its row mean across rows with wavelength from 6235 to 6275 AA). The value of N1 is -1.5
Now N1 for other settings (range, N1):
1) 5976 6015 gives -3.9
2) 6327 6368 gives -5.7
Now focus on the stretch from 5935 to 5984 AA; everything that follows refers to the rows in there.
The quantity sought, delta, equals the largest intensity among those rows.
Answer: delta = 10.7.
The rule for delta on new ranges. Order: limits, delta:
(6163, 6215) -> 10.8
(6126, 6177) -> 11.9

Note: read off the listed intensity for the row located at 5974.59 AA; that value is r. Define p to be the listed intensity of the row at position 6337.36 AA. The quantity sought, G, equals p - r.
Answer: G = 0.7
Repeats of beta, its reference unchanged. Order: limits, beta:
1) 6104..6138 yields 0.1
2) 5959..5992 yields -0.2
